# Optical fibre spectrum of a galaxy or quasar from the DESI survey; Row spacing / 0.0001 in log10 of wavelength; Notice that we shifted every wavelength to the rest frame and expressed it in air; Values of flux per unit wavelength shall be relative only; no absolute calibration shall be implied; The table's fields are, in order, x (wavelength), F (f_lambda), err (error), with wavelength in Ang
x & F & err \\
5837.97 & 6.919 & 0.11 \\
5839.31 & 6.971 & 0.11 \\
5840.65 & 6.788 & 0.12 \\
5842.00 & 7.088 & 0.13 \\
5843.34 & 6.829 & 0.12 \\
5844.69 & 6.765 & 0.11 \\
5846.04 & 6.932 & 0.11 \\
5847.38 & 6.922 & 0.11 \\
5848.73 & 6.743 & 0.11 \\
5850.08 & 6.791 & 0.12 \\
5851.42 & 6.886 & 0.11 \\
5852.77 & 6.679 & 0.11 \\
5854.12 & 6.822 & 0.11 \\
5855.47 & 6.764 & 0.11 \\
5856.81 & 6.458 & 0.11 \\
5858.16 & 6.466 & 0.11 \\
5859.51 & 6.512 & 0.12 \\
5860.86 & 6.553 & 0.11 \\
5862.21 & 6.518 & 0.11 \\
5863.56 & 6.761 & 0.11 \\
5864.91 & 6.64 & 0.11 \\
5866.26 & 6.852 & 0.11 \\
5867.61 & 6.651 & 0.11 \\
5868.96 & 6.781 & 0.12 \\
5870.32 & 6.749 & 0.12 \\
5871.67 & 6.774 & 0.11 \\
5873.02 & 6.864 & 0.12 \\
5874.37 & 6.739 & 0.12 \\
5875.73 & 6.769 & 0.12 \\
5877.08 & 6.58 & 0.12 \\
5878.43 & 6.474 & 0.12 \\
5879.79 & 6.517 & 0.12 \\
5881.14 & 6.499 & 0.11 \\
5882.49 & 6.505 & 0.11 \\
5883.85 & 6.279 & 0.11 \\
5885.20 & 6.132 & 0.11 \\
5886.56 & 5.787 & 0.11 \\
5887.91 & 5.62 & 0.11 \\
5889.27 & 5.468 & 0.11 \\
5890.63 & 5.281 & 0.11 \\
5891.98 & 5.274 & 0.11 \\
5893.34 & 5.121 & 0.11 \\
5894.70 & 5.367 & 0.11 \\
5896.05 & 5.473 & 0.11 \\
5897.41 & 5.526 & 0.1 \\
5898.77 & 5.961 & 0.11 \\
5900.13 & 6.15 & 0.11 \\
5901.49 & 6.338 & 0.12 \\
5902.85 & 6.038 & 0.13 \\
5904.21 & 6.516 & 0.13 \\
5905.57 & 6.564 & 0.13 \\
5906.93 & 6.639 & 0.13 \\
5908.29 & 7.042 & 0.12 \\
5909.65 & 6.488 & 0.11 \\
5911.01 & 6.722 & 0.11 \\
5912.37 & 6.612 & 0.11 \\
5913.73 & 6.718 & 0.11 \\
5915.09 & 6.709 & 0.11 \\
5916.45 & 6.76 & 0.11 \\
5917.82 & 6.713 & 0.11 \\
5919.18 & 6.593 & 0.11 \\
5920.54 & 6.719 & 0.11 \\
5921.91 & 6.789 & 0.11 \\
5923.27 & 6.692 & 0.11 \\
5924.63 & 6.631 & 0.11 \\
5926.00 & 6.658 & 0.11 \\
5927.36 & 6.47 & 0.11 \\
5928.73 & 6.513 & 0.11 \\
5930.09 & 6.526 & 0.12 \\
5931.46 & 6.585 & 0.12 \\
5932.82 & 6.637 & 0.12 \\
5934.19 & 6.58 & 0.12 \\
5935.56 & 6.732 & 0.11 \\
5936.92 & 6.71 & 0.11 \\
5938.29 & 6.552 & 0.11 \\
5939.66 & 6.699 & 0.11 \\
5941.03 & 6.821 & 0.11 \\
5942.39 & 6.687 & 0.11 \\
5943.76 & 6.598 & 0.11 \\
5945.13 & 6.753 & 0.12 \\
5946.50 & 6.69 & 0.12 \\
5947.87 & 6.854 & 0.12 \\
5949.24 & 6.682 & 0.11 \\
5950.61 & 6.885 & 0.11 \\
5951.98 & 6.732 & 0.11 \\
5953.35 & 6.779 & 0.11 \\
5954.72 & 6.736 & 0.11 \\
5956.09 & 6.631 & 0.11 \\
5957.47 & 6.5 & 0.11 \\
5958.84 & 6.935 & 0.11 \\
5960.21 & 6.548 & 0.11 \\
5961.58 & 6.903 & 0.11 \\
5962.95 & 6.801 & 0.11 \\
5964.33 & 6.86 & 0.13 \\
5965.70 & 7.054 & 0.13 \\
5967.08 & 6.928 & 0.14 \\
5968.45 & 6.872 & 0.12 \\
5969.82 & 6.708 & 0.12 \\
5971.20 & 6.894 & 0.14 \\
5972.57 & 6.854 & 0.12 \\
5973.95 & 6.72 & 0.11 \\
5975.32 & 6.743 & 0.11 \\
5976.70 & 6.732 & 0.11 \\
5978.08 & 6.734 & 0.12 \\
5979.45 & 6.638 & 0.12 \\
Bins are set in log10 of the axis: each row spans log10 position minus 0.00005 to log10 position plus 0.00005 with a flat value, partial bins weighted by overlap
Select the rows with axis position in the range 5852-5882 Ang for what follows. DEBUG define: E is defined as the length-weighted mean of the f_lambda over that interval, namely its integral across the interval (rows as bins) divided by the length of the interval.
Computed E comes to 6.66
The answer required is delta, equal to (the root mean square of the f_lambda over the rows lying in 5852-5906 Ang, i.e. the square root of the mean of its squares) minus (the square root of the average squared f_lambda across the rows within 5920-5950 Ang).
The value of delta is -0.3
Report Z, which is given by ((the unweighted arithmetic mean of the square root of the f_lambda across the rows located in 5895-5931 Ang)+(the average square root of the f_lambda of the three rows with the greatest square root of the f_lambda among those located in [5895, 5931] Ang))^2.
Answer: 26.7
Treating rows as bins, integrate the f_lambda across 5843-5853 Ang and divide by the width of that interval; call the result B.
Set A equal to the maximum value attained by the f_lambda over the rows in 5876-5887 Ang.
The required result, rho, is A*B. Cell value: 45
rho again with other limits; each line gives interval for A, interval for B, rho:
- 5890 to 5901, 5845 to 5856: 42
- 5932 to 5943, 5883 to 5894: 38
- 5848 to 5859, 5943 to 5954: 46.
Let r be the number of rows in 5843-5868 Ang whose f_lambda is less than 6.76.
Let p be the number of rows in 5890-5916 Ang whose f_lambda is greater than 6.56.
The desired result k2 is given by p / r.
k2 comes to 0.78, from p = 7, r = 9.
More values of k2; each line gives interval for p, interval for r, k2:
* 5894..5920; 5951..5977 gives 1.11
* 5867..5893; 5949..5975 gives 1.00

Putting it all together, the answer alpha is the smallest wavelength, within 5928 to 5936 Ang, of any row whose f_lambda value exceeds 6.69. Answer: 5935.56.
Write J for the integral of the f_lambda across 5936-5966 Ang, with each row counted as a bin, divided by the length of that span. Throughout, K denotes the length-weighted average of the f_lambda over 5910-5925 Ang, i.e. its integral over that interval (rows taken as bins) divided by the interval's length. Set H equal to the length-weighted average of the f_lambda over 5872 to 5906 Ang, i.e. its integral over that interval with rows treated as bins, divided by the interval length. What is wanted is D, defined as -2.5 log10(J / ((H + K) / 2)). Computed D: -0.059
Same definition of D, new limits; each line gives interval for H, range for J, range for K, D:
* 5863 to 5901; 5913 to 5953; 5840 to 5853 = -0.026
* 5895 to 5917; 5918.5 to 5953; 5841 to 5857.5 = -0.014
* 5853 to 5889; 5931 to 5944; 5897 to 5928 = -0.022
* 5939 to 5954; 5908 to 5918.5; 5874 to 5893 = -0.047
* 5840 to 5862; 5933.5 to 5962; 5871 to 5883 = -0.003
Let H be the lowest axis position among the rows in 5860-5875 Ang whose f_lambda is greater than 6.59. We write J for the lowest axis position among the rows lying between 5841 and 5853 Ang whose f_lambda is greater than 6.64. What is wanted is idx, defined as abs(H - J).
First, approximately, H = 5863.56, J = 5842.00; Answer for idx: 21.6 Ang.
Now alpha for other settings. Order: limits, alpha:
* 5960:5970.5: 5961.58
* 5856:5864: 5863.56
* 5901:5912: 5908.29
